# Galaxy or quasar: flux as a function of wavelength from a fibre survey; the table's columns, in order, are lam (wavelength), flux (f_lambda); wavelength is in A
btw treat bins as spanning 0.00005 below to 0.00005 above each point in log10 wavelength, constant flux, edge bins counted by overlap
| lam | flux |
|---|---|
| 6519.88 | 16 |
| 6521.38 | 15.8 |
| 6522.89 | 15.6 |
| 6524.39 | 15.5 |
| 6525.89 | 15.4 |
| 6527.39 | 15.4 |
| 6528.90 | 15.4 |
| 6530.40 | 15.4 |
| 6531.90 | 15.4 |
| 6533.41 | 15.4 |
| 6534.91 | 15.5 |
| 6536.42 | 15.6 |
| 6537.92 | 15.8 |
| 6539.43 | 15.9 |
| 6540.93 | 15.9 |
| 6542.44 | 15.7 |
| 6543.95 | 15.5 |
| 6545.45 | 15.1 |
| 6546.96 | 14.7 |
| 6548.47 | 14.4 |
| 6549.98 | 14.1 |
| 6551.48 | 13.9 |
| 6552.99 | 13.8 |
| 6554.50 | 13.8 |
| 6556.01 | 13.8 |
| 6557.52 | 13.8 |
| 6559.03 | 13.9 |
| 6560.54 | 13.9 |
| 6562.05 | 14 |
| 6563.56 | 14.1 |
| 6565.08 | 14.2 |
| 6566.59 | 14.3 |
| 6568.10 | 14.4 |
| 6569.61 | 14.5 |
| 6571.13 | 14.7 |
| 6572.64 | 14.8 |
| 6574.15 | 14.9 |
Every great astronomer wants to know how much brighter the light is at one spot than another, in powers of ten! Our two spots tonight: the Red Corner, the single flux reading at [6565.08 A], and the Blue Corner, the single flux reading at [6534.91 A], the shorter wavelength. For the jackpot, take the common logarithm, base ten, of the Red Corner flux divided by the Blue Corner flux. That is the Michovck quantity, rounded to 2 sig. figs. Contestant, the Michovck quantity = -0.038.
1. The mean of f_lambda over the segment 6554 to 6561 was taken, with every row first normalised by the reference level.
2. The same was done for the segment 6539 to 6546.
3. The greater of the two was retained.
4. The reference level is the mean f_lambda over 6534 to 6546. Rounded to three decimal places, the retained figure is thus 1.000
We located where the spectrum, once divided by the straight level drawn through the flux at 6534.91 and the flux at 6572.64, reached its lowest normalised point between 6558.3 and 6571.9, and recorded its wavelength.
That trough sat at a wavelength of 6559.03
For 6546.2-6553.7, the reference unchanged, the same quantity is 6552.99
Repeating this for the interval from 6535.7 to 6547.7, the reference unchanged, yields 6546.96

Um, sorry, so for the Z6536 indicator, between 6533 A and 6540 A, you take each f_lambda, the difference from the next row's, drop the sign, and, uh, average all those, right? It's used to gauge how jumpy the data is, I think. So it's 0.125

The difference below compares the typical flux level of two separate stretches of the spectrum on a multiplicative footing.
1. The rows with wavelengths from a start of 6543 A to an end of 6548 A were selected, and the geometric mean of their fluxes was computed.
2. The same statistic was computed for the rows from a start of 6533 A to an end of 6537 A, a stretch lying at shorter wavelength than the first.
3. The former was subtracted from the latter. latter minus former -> 0.4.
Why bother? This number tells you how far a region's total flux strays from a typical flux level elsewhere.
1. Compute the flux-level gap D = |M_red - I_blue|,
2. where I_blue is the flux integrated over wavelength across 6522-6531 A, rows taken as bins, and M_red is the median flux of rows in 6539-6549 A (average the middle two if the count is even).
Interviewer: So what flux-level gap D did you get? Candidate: 124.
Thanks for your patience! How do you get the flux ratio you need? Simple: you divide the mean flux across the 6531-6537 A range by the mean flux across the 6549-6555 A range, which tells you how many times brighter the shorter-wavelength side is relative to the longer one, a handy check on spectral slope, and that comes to 1.11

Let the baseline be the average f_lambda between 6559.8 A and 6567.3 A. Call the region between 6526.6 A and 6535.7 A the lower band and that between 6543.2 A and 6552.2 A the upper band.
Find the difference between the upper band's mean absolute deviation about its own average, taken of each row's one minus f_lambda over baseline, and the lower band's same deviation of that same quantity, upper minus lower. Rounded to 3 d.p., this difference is 0.032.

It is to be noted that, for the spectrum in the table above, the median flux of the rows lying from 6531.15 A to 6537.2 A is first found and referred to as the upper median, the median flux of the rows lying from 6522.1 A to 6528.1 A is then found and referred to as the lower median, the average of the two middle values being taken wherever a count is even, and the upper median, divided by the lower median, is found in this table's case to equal 1.00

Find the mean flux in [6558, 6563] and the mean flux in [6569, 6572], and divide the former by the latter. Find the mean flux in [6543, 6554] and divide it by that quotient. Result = 15.2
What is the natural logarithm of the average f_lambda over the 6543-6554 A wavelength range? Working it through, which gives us 2.67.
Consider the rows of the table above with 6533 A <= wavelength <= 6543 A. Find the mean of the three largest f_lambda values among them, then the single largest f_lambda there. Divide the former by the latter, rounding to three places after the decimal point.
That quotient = 0.998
